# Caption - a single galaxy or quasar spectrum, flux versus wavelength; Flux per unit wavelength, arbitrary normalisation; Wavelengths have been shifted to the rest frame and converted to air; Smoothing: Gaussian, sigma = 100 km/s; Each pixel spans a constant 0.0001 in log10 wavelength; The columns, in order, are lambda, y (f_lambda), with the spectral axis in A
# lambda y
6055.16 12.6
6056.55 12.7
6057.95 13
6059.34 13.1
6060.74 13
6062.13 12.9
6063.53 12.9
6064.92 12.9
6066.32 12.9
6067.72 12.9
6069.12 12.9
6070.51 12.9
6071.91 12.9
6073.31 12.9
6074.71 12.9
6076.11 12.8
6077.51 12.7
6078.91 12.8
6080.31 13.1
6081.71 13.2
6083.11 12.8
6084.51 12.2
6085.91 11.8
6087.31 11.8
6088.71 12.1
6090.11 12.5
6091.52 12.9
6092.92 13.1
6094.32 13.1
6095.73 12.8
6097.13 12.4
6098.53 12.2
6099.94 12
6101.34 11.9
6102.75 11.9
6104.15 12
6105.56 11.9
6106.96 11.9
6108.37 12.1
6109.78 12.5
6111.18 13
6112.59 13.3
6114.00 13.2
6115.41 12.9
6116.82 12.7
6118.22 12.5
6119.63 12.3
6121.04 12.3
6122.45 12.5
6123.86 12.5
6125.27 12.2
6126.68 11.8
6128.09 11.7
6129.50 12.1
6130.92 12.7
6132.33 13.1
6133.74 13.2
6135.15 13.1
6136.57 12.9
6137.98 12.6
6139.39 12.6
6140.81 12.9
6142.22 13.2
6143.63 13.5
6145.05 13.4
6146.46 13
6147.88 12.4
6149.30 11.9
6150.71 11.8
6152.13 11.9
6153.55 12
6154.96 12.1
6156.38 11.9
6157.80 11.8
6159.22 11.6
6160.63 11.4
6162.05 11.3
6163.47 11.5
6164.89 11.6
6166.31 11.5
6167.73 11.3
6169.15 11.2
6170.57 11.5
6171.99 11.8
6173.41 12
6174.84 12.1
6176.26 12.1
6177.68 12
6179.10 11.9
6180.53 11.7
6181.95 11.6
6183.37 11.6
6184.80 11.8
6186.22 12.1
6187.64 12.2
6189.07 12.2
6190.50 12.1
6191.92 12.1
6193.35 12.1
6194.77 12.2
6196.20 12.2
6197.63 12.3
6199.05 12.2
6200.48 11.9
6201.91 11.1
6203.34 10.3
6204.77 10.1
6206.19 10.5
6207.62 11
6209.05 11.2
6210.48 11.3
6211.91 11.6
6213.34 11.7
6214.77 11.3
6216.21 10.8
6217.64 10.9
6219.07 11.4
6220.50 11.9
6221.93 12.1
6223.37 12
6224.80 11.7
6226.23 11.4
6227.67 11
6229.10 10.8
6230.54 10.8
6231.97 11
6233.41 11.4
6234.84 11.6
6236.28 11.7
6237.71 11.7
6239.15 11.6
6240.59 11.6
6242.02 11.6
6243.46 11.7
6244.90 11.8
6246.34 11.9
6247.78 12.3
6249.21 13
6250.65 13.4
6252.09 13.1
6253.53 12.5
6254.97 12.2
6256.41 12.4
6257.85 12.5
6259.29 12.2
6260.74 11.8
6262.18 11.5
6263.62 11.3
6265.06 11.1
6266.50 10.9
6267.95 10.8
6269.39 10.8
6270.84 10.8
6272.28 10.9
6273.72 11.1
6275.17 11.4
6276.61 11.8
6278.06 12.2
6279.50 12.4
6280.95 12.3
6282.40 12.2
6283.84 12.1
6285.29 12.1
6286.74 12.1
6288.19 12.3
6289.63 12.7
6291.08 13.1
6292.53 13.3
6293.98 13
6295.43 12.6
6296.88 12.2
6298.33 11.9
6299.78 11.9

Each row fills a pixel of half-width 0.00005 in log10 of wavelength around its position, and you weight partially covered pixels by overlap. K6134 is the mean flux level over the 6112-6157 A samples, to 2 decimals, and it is 12.57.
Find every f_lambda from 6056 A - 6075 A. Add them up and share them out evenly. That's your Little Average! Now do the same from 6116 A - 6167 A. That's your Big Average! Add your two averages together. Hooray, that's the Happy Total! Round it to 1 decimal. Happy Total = 25.2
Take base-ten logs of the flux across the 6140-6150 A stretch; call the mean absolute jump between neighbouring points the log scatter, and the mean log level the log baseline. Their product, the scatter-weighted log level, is 0.014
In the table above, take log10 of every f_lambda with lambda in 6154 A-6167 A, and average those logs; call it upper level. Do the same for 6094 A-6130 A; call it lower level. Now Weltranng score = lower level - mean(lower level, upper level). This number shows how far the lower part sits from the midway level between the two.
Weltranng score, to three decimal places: 0.013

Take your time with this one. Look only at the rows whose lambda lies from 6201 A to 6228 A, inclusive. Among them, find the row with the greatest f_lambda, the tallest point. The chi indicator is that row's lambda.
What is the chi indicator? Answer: 6221.93 A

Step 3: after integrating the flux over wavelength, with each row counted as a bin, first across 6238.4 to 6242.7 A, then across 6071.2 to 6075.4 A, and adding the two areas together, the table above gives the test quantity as 104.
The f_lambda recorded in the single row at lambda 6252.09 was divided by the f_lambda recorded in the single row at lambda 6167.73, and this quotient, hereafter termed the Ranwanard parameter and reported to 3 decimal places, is 1.159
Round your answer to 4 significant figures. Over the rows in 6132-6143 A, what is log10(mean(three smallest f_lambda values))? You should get 1.104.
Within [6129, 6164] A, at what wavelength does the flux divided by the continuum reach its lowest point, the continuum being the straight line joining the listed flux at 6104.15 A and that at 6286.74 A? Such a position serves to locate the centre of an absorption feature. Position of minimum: 6162.05 A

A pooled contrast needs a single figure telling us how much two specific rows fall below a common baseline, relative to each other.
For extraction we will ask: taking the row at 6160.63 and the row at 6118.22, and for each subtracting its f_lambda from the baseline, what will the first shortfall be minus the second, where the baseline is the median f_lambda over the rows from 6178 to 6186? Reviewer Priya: 1.1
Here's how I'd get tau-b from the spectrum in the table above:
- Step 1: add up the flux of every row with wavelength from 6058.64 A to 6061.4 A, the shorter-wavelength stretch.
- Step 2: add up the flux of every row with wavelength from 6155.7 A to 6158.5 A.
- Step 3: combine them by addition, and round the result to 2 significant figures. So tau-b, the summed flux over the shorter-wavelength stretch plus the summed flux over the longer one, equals 50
